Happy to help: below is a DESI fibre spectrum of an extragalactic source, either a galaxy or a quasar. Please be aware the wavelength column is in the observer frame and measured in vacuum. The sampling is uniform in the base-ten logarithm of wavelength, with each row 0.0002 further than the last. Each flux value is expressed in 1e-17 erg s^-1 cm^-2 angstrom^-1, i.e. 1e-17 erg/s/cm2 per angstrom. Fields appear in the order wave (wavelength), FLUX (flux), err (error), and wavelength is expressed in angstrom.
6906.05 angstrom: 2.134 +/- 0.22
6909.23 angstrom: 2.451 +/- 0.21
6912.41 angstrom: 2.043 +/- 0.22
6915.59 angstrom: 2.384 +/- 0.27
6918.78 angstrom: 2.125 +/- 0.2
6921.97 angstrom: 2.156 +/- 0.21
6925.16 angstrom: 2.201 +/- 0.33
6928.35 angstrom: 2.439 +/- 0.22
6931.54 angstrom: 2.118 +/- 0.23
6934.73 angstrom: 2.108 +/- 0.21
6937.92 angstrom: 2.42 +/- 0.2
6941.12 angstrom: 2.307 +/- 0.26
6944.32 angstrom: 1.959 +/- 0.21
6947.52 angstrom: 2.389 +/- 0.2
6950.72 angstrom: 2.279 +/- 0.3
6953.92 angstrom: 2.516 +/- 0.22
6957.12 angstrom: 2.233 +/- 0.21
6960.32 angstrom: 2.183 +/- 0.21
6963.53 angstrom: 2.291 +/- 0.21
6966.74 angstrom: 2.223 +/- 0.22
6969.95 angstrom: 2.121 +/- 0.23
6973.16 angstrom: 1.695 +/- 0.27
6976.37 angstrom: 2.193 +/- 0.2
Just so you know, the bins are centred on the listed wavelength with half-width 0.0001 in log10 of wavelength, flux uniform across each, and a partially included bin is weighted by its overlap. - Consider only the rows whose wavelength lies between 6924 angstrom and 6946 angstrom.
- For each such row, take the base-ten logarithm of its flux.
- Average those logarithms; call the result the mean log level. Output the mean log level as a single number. 0.346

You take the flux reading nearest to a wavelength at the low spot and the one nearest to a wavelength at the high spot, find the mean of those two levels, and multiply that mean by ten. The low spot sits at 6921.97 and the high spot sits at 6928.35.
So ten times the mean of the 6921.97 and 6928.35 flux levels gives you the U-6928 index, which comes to 23.0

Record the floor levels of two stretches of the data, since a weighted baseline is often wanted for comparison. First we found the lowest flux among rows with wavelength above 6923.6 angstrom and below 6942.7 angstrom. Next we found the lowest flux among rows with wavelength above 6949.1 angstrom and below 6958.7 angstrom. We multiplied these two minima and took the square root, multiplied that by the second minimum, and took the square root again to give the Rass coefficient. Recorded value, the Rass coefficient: 2.20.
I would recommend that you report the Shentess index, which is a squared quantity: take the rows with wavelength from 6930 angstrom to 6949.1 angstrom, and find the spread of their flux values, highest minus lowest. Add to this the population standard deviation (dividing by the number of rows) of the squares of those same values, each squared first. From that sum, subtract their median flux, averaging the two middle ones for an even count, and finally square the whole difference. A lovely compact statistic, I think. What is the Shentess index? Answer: 1.03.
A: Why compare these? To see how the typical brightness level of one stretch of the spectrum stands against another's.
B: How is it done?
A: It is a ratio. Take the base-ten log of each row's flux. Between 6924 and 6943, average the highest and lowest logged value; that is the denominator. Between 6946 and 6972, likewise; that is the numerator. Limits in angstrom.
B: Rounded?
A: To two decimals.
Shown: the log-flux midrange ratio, 1.02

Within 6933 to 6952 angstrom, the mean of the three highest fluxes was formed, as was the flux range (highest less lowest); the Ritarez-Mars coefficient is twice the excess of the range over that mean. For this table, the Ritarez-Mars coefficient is -3.82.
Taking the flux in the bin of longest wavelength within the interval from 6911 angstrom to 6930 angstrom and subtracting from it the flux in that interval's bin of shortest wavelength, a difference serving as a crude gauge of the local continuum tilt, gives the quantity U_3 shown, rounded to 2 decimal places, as 0.40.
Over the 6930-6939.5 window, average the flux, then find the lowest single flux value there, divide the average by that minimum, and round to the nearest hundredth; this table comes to 1.05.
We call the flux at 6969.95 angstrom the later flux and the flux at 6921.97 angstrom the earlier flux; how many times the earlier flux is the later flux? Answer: 0.98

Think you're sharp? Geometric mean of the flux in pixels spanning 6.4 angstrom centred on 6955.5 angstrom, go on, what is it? 2.37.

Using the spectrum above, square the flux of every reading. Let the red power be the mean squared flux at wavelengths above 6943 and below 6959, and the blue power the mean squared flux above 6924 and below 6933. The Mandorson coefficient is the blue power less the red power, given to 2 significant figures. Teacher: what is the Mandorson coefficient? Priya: -0.12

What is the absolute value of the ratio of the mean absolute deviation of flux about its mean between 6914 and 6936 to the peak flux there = 0.0452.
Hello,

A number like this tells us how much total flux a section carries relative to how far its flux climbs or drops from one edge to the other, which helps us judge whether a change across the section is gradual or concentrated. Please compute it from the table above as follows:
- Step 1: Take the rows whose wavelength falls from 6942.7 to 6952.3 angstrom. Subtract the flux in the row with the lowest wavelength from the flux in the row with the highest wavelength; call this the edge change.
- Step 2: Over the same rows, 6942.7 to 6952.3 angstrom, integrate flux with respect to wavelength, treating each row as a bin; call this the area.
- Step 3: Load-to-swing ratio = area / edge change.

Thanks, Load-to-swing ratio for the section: 66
